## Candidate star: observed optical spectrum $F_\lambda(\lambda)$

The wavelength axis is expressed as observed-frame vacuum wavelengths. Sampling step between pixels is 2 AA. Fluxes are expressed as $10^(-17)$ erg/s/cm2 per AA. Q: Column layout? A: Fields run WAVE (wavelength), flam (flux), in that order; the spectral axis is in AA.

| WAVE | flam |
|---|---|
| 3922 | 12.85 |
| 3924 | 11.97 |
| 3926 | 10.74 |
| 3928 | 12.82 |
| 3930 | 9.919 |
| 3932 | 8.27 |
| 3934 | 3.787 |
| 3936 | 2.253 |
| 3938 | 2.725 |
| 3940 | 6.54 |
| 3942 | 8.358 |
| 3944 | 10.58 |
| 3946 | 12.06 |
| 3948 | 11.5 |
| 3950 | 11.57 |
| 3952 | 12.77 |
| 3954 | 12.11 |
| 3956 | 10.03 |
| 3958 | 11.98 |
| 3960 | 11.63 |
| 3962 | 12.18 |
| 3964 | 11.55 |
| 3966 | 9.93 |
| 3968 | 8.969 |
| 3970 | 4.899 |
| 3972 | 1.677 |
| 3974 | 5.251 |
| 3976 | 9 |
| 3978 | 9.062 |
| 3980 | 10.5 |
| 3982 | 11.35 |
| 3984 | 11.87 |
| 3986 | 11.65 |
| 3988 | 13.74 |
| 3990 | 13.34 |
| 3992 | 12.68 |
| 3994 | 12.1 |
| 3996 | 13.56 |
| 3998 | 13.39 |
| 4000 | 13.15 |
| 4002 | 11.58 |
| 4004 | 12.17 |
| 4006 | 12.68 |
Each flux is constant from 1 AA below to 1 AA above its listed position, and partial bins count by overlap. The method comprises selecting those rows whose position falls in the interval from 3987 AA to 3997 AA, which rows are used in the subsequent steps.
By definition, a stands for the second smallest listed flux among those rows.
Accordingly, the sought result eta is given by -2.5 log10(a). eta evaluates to -2.76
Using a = 12.68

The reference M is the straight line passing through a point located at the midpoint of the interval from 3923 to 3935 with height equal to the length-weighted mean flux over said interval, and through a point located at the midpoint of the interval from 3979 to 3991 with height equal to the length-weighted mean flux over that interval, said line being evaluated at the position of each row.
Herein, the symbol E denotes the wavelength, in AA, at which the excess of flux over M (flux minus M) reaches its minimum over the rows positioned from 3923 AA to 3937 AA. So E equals 3936 AA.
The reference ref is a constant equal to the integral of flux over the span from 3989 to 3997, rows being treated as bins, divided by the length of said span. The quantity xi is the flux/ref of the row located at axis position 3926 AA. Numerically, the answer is 0.83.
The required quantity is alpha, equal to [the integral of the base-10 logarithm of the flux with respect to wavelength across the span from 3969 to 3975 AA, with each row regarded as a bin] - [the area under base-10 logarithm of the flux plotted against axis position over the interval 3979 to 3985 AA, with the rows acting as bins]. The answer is -3.03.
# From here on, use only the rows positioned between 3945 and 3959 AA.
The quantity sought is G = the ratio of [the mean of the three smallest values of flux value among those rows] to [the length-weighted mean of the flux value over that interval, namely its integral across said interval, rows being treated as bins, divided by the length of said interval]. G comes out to 0.9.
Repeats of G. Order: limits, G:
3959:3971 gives 0.8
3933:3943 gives 0.6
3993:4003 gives 1.0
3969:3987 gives 0.5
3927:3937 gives 0.6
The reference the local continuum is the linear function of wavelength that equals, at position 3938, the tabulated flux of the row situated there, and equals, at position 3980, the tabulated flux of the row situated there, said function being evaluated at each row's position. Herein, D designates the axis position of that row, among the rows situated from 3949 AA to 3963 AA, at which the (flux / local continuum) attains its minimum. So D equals 3956 AA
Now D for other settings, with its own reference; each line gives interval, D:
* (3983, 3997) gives 3994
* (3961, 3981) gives 3972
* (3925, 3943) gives 3936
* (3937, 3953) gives 3938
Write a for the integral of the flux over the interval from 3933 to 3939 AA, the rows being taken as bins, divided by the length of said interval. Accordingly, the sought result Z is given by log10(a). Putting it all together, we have 0.5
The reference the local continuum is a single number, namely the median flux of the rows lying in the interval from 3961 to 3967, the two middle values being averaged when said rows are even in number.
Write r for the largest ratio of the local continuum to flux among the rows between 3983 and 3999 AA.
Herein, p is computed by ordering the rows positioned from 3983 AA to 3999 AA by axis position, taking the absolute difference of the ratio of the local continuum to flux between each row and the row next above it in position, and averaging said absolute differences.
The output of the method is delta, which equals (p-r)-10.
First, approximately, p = 0.1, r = 1.0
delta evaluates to -10.9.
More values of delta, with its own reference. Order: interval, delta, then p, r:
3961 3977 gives -15.2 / 1.6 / 6.9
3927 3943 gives -14.0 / 1.1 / 5.1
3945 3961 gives -11.1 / 0.1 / 1.2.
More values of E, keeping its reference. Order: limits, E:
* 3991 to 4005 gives 4002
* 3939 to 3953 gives 3940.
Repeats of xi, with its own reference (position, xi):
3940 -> 0.51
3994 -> 0.94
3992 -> 0.98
